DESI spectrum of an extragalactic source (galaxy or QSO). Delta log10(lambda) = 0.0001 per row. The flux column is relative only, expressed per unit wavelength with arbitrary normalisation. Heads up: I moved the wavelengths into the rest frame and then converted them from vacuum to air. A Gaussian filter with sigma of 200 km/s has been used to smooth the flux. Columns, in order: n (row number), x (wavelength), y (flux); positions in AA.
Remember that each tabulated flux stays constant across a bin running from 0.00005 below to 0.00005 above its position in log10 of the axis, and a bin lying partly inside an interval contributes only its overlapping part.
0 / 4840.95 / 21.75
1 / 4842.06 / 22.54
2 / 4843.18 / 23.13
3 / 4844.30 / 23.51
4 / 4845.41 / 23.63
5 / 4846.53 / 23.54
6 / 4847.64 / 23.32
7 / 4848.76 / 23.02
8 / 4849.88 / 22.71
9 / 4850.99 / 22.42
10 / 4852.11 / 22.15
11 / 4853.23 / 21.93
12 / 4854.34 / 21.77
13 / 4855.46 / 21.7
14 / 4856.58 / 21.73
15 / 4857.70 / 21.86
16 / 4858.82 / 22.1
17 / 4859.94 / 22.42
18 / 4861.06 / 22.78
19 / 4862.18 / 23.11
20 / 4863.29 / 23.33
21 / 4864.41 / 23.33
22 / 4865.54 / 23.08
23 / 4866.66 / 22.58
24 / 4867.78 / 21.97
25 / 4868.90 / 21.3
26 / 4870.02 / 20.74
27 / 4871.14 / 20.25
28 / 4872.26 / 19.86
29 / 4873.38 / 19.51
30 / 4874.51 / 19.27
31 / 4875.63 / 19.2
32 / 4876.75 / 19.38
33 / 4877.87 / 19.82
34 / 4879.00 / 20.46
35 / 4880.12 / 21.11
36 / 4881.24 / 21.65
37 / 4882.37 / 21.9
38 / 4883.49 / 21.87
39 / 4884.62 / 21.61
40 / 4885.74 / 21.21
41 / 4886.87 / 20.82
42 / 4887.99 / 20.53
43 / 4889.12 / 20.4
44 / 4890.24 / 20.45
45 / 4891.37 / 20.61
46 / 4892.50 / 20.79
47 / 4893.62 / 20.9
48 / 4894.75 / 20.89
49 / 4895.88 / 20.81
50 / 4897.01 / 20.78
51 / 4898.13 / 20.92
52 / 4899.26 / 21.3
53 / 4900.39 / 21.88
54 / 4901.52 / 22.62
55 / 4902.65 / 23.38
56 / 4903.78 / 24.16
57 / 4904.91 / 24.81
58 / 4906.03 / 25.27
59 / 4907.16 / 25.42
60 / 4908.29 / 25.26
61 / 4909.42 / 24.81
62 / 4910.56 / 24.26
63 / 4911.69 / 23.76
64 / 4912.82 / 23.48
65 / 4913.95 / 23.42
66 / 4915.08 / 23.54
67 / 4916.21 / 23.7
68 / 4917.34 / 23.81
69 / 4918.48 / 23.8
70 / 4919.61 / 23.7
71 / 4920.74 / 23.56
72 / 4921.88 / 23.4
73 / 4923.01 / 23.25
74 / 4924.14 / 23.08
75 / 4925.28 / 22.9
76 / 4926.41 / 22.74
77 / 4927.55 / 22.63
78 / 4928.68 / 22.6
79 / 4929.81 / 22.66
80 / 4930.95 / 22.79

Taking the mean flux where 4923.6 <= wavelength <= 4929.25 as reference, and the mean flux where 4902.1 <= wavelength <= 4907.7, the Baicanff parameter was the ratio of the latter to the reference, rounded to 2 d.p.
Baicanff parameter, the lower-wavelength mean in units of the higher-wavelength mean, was 1.08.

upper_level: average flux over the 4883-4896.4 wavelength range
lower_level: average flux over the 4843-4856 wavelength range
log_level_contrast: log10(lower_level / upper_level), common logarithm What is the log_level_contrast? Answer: 0.04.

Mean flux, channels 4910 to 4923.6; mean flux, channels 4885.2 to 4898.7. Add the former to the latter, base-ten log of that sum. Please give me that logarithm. 1.65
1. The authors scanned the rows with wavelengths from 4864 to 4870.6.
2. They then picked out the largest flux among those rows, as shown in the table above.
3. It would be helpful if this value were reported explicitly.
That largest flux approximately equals 23.33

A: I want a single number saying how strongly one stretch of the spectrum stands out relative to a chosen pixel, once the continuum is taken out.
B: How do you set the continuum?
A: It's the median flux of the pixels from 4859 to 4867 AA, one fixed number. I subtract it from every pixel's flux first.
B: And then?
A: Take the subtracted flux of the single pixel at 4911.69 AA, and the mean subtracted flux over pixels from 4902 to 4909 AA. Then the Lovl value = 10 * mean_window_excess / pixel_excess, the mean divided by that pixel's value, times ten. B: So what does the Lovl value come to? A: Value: 24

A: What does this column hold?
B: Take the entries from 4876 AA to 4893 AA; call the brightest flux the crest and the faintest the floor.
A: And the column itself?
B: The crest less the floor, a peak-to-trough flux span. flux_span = 2.5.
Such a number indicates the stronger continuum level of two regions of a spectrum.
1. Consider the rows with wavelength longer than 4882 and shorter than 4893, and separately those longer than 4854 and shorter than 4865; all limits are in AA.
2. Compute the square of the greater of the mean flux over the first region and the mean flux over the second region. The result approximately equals 502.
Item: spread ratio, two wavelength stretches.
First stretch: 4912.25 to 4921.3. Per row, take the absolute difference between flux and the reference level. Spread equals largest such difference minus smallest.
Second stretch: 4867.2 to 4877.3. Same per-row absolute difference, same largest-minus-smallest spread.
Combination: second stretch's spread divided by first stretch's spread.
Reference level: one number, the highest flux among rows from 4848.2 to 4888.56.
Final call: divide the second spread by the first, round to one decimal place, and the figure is 7.1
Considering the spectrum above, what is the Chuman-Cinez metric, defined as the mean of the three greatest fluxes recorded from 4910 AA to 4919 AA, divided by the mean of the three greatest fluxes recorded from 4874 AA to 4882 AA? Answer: 1.14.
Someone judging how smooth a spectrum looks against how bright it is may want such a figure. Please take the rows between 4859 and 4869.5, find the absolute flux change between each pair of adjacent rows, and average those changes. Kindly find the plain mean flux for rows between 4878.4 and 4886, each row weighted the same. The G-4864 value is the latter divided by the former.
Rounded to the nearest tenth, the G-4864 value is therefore 58.2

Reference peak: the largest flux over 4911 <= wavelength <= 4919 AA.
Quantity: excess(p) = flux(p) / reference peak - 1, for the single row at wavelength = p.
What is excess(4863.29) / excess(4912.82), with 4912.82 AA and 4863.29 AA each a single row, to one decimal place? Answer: 1.5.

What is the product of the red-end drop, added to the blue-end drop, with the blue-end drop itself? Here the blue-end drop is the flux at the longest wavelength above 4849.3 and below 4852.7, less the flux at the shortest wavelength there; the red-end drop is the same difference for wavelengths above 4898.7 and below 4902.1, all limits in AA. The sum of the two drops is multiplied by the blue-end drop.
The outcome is -0.43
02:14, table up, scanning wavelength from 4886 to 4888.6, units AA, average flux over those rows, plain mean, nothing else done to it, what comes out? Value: 20.7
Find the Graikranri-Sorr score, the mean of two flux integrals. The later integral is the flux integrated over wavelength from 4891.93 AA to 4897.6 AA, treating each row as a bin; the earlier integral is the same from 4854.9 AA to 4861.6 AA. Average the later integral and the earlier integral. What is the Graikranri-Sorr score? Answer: 133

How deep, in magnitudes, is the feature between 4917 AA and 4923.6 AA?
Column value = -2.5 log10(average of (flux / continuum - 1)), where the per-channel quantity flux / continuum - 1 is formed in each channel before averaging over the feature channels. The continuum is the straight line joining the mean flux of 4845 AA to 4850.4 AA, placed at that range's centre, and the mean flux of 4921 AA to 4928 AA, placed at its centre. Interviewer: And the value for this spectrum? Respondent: 4.0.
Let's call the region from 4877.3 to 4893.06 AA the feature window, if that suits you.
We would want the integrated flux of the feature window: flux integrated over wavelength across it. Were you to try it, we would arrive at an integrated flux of 330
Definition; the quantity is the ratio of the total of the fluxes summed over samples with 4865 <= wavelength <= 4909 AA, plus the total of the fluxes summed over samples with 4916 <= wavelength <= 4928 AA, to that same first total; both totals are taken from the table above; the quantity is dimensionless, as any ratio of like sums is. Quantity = 1.3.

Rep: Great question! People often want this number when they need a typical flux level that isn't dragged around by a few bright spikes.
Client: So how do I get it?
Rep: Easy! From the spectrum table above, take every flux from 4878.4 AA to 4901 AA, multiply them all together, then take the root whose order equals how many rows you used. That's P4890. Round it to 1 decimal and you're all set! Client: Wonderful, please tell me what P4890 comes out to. 21.0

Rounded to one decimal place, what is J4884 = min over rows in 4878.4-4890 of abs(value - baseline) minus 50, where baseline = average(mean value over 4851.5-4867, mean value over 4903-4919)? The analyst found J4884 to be -48.6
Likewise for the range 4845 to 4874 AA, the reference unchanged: -50.0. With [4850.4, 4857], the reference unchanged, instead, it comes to -49.1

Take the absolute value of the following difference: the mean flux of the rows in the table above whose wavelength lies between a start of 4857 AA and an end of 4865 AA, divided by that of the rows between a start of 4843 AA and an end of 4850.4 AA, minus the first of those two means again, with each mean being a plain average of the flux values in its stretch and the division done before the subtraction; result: 21.7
